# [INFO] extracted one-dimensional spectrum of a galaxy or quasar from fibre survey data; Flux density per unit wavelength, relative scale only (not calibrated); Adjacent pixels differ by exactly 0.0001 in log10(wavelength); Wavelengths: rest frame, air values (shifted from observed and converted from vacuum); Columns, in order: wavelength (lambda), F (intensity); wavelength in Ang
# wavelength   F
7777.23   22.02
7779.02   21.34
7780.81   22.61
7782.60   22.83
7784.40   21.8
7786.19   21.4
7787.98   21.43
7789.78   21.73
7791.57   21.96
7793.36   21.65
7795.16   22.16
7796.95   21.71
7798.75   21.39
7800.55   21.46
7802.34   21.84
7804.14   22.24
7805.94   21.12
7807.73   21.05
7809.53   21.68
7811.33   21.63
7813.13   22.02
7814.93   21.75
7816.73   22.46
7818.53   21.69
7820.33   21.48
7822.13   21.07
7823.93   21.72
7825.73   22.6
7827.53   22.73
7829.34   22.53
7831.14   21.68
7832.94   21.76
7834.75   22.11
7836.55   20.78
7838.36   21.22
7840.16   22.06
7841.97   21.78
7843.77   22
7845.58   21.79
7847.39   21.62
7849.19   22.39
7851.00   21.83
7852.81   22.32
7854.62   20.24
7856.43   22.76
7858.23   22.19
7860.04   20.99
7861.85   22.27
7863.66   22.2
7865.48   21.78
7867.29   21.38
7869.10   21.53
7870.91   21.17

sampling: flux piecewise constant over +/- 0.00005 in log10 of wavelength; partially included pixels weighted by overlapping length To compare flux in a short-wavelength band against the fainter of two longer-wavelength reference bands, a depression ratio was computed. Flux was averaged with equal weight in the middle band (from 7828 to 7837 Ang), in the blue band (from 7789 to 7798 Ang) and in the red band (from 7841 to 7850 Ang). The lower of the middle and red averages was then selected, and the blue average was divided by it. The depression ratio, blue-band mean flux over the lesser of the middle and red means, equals 1.00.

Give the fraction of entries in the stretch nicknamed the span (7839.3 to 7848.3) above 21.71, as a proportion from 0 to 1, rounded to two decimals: 0.80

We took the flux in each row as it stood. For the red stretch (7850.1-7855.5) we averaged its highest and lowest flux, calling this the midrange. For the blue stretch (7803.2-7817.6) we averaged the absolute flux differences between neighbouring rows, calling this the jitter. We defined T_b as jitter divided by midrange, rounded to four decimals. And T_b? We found 0.0218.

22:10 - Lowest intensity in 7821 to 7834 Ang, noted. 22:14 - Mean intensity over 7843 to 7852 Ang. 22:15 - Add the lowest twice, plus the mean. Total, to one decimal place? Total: 64.1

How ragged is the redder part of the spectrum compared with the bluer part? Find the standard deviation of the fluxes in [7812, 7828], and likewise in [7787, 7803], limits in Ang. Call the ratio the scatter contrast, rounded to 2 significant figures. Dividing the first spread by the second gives 2.2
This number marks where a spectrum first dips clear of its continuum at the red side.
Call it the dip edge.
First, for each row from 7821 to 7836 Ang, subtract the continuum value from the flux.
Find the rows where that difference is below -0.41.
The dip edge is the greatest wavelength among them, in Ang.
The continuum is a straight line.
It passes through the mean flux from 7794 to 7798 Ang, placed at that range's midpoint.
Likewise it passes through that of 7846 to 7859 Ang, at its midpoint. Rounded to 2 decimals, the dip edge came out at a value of 7822.13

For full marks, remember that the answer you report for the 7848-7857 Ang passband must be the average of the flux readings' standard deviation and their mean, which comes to 11.4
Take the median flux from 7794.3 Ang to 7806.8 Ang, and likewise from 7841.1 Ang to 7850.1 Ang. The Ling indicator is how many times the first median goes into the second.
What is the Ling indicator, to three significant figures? 1.00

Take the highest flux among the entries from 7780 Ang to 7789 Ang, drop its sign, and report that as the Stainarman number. 22.8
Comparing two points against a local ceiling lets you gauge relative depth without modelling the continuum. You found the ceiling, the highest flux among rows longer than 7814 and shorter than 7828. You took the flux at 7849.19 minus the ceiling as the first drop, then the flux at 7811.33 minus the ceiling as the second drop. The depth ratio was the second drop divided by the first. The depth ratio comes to 3.2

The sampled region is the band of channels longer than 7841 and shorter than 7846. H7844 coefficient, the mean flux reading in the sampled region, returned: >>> 21.9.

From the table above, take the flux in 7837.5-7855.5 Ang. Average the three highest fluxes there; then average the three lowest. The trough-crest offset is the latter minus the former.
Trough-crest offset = -1.23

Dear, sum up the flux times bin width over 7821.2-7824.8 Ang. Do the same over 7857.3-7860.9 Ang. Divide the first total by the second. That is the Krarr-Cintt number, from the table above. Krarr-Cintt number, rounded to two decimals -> 0.99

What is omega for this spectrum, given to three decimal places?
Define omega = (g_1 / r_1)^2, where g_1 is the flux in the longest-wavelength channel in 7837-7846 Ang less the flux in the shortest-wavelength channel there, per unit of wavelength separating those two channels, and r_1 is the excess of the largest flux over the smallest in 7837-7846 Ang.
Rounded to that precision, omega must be 0.009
